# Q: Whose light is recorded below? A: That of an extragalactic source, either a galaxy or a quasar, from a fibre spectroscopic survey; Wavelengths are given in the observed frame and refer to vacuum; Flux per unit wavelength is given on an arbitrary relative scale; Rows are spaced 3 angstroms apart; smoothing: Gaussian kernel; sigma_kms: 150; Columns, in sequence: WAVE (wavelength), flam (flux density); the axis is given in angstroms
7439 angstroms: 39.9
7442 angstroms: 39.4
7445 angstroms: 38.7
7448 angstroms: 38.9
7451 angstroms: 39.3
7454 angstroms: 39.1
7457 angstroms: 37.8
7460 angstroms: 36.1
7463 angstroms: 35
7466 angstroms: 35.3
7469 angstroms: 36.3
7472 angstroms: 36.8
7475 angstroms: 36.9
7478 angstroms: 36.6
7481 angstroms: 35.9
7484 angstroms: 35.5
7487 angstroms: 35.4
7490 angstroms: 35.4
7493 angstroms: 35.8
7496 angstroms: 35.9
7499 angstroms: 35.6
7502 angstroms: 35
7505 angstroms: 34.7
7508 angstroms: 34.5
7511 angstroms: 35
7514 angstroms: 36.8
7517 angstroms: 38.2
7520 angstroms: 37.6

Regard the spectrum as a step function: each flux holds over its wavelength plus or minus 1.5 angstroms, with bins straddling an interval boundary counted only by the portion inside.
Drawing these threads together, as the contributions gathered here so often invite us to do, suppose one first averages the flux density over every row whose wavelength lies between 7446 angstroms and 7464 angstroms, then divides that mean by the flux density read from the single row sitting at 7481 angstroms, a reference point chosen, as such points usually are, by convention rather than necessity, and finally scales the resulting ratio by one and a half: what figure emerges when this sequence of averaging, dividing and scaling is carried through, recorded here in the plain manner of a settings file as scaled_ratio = 1.58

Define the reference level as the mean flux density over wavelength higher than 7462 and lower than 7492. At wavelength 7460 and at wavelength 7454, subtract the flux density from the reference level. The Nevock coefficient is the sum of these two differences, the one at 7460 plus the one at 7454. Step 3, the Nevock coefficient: -3.4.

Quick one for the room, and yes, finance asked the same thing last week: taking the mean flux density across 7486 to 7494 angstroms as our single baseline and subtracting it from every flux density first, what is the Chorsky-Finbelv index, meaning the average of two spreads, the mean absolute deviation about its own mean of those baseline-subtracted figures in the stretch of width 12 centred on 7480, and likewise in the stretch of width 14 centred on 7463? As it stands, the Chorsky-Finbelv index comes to 0.64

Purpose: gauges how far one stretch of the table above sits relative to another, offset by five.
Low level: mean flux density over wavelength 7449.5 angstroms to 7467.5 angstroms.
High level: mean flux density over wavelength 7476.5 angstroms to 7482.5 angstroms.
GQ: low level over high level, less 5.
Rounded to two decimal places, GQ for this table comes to -3.98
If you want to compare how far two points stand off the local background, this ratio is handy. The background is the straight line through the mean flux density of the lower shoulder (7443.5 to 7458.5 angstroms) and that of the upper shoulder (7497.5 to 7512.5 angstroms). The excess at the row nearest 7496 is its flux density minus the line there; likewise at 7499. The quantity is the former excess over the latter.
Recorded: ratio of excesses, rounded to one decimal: 1.4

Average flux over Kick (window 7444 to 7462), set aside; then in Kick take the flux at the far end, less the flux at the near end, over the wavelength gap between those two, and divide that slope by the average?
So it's -0.0045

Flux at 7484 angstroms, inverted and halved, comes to 0.0141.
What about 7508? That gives 0.0145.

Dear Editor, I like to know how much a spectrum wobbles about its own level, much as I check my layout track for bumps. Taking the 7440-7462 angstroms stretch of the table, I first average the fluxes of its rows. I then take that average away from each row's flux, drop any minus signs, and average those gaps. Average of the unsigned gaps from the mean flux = 0.87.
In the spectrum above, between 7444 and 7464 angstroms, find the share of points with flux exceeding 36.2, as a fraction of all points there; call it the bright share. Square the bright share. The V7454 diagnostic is 0.51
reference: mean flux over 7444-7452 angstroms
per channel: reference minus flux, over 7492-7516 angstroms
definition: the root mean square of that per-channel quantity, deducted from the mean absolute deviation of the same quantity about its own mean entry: -3.0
